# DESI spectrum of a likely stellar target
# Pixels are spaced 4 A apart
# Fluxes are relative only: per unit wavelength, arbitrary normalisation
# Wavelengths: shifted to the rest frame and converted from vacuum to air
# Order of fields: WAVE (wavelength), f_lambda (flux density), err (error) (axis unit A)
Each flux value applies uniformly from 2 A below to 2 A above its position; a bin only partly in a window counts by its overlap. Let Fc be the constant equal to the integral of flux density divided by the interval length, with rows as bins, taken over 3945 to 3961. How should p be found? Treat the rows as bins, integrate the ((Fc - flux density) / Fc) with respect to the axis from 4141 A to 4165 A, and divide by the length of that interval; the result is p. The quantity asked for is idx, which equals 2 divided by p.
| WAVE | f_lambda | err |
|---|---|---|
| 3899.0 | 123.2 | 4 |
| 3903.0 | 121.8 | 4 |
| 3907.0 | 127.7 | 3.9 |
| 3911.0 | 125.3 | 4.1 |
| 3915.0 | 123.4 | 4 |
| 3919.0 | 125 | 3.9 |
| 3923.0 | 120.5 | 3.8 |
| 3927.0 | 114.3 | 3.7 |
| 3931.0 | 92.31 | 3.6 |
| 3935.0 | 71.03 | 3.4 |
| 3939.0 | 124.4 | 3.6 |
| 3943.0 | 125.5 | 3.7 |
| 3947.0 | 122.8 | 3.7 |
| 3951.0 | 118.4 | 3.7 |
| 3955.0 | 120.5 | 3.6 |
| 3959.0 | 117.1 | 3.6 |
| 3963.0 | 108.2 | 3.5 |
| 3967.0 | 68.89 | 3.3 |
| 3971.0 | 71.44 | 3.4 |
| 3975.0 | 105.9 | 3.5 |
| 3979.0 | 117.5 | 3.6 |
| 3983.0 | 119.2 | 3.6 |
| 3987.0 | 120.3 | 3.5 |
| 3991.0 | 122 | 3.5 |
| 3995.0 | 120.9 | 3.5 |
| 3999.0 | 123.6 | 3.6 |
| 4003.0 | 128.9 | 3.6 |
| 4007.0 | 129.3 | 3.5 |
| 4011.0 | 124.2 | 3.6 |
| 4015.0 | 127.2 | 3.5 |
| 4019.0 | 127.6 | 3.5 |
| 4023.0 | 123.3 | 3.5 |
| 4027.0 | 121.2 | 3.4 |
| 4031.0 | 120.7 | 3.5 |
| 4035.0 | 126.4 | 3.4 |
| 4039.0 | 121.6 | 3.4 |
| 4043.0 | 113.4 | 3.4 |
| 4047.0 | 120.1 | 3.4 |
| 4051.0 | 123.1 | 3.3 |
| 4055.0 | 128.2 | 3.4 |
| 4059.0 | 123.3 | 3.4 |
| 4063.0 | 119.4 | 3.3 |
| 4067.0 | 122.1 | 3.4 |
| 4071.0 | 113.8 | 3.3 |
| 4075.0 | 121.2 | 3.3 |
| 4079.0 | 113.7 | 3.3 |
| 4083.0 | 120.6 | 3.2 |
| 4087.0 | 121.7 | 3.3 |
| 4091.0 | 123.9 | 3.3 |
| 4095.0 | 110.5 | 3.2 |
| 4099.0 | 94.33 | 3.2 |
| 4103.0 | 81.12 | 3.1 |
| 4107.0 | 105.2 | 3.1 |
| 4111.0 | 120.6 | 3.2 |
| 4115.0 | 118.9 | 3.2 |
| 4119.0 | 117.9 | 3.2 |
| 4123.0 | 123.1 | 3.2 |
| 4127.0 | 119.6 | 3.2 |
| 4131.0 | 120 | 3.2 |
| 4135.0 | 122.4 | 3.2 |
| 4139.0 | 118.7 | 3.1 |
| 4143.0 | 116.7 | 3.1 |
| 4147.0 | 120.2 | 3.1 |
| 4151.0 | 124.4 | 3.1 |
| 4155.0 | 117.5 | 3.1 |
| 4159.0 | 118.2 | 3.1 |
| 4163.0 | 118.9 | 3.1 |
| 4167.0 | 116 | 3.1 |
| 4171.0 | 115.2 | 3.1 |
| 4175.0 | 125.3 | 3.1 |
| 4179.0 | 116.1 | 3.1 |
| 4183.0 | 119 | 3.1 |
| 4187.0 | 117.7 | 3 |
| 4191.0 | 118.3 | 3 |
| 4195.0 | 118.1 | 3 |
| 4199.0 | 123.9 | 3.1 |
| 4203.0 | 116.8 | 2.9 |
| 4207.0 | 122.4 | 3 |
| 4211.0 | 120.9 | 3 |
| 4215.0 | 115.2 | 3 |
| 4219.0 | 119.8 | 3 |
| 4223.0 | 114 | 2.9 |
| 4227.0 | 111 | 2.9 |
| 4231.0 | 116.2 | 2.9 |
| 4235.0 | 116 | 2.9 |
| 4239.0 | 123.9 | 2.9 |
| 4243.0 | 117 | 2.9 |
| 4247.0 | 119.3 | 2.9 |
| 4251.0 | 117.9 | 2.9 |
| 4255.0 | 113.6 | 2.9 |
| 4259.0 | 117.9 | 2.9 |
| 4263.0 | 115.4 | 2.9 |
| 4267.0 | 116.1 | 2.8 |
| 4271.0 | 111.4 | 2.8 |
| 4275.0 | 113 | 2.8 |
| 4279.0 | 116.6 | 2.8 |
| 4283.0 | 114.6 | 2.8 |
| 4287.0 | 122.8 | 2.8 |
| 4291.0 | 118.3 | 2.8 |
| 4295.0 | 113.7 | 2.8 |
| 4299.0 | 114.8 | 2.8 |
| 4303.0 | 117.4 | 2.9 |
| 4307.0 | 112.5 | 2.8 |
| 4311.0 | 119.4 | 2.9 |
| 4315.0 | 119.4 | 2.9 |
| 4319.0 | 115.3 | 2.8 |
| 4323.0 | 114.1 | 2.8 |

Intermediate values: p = 0.003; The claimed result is 625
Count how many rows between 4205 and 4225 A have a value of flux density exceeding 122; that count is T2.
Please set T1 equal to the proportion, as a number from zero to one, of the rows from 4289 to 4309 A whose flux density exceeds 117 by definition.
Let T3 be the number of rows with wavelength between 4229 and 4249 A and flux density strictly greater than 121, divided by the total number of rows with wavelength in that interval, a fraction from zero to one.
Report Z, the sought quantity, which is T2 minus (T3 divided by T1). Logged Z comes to 0.5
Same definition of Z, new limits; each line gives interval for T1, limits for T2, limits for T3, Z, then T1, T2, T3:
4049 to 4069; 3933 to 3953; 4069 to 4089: 2.6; 1.00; 3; 0.40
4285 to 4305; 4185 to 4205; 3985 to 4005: 0.0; 0.60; 1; 0.60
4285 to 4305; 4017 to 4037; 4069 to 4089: 2.3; 0.60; 3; 0.40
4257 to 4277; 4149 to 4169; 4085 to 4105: -1.0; 0.20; 1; 0.40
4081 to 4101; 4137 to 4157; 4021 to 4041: -0.3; 0.60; 1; 0.80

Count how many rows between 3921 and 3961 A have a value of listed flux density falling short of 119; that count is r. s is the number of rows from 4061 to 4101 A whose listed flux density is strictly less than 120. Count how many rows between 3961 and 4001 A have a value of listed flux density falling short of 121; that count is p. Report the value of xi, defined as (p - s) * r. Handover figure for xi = 15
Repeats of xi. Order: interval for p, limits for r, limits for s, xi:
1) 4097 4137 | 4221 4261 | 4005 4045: 56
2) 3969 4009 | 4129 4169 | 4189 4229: -6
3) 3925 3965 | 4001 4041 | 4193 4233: 0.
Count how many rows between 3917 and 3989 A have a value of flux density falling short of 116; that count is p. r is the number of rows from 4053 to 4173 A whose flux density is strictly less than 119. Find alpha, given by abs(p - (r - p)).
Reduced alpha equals 1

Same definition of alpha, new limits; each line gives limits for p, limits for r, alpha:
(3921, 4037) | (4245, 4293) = 4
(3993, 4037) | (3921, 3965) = 6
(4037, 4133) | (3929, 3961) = 10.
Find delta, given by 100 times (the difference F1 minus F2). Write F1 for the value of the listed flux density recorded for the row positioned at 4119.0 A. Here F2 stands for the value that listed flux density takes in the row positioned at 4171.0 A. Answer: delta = 270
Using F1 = 117.9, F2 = 115.2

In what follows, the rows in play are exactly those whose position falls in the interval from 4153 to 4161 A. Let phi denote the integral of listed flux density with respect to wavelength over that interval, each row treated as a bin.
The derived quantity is 943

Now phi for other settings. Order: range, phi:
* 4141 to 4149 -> 948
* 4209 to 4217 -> 944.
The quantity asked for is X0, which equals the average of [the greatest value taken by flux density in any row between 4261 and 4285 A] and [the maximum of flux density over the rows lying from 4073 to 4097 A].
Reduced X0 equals 120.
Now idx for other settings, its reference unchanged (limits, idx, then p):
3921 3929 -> 104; 0.019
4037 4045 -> 109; 0.018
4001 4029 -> -38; -0.052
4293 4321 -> 66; 0.030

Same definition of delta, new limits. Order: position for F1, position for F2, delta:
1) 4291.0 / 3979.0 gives 80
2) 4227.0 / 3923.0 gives -950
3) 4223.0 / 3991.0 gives -800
